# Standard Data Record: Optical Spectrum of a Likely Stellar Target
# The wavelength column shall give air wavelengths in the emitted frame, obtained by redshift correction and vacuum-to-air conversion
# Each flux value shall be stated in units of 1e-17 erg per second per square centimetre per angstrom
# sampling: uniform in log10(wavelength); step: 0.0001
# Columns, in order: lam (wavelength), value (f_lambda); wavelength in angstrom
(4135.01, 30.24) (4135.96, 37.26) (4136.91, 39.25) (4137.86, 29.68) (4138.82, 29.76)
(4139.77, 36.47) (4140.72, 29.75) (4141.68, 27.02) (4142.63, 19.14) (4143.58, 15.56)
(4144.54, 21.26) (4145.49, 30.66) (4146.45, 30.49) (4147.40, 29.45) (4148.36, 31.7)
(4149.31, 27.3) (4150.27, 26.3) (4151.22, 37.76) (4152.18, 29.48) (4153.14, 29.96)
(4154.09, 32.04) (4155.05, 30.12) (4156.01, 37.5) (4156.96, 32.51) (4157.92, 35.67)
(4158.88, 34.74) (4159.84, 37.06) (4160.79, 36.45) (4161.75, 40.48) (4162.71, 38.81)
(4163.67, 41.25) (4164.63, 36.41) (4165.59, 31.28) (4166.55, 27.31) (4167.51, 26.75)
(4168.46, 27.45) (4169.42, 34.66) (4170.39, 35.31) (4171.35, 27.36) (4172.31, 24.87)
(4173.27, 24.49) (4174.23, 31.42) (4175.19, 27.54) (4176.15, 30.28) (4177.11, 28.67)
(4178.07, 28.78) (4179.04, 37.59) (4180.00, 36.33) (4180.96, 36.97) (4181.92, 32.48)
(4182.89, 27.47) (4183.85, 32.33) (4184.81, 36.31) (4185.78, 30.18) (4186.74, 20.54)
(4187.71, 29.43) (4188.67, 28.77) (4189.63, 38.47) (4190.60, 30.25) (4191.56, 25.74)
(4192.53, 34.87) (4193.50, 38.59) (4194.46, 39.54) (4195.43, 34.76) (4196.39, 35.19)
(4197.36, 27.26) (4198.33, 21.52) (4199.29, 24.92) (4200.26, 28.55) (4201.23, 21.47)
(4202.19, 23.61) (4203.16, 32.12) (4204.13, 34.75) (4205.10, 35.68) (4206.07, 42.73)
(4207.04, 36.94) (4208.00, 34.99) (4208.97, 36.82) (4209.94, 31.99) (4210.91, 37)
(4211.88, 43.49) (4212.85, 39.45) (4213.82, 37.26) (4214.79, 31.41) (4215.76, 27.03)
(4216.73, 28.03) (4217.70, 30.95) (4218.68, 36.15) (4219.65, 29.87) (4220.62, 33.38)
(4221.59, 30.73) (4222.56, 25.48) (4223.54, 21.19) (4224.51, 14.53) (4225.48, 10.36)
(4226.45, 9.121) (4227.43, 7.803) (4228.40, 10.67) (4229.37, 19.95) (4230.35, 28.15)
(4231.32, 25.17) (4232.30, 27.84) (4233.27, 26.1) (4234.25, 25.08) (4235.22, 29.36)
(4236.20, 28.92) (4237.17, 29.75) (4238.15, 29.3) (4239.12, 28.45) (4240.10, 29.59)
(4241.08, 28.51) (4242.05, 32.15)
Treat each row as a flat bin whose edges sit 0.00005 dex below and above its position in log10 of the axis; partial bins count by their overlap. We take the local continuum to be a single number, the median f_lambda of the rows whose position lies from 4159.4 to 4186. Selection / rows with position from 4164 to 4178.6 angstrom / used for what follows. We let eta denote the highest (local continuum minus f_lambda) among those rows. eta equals 7.4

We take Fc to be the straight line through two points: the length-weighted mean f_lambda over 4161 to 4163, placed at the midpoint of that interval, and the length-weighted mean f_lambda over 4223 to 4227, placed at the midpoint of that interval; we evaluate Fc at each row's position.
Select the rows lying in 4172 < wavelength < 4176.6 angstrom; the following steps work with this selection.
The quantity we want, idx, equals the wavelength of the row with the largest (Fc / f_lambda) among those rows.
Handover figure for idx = 4173.27 angstrom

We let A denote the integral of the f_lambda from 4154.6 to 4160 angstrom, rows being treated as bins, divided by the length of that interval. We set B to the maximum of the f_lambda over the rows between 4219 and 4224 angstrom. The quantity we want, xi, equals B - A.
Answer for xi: -1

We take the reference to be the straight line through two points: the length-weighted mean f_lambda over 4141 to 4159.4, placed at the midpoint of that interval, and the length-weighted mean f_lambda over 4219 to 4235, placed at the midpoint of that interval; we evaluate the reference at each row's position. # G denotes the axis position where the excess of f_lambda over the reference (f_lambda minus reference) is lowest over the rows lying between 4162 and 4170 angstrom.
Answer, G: 4167.51 angstrom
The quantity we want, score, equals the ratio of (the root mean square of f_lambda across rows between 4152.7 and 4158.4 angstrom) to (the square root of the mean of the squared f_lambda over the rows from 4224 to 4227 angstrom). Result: 2.86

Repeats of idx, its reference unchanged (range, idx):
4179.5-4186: 4182.89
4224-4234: 4227.43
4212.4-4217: 4215.76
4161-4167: 4166.55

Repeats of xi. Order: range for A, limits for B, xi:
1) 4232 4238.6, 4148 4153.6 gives 10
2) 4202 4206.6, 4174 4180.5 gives 3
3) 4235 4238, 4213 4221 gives 8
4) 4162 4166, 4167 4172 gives -2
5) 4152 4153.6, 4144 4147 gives 1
